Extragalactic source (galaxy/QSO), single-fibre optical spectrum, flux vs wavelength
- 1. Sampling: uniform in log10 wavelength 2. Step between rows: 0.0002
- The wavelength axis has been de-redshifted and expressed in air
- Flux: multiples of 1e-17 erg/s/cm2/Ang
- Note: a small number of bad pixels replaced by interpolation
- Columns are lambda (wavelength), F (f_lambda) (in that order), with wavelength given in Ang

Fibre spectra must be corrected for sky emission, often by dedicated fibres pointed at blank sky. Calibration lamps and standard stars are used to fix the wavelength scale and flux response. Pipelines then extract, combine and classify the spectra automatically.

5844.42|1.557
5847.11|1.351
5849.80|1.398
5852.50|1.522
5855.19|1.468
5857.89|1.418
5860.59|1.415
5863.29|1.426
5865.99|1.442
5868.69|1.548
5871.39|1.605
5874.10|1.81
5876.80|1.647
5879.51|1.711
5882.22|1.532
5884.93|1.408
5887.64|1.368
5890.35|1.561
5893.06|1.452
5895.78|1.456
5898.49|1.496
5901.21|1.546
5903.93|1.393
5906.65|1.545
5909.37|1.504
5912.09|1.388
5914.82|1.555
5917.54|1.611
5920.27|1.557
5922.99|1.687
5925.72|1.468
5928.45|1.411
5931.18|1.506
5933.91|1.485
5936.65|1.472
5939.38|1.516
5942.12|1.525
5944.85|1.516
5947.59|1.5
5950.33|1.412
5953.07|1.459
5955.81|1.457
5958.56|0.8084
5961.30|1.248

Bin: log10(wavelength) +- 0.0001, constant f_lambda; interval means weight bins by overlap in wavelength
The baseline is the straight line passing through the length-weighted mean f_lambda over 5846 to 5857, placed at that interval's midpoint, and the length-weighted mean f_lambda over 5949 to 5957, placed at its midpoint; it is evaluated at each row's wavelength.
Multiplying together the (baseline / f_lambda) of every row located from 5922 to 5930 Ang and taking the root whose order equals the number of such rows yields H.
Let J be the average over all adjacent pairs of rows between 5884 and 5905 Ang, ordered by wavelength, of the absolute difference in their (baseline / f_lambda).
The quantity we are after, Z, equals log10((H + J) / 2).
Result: -0.299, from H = 0.95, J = 0.056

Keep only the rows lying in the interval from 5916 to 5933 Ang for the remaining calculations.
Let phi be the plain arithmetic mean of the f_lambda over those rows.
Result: 1.54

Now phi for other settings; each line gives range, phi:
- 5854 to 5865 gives 1.43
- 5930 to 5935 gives 1.50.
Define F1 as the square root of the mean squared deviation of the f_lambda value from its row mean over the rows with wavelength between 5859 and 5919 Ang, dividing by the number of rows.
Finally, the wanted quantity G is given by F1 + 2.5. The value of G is 2.61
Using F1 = 0.11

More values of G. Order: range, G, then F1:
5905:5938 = 2.58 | 0.08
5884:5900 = 2.56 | 0.06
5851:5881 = 2.63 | 0.13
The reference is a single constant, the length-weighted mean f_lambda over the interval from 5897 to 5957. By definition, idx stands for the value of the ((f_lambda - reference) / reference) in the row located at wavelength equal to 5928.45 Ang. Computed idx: -0.06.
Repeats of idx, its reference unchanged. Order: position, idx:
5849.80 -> -0.07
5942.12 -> 0.02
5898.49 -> 0.00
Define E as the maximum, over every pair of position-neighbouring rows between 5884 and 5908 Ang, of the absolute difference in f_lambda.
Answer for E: 0.193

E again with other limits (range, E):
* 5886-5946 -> 0.219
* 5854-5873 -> 0.106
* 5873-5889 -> 0.179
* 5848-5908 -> 0.205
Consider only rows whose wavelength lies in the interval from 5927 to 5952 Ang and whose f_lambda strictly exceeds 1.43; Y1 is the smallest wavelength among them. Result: 5931.18 Ang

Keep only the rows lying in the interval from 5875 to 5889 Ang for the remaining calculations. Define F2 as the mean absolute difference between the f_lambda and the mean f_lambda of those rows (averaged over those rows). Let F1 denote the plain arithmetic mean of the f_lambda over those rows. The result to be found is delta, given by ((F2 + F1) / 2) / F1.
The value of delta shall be 0.538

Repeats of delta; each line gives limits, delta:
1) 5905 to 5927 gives 0.521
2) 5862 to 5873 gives 0.524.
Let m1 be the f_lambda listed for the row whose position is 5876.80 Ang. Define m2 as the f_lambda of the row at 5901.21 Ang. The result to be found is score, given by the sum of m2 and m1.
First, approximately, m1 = 1.647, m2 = 1.546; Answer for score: 3.19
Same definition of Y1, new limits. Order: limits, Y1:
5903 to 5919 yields 5906.65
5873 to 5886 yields 5874.10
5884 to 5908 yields 5890.35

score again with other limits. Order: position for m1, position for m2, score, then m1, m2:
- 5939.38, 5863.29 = 2.94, 1.516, 1.426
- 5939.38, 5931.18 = 3.02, 1.516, 1.506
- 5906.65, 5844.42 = 3.10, 1.545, 1.557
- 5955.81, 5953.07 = 2.92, 1.457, 1.459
